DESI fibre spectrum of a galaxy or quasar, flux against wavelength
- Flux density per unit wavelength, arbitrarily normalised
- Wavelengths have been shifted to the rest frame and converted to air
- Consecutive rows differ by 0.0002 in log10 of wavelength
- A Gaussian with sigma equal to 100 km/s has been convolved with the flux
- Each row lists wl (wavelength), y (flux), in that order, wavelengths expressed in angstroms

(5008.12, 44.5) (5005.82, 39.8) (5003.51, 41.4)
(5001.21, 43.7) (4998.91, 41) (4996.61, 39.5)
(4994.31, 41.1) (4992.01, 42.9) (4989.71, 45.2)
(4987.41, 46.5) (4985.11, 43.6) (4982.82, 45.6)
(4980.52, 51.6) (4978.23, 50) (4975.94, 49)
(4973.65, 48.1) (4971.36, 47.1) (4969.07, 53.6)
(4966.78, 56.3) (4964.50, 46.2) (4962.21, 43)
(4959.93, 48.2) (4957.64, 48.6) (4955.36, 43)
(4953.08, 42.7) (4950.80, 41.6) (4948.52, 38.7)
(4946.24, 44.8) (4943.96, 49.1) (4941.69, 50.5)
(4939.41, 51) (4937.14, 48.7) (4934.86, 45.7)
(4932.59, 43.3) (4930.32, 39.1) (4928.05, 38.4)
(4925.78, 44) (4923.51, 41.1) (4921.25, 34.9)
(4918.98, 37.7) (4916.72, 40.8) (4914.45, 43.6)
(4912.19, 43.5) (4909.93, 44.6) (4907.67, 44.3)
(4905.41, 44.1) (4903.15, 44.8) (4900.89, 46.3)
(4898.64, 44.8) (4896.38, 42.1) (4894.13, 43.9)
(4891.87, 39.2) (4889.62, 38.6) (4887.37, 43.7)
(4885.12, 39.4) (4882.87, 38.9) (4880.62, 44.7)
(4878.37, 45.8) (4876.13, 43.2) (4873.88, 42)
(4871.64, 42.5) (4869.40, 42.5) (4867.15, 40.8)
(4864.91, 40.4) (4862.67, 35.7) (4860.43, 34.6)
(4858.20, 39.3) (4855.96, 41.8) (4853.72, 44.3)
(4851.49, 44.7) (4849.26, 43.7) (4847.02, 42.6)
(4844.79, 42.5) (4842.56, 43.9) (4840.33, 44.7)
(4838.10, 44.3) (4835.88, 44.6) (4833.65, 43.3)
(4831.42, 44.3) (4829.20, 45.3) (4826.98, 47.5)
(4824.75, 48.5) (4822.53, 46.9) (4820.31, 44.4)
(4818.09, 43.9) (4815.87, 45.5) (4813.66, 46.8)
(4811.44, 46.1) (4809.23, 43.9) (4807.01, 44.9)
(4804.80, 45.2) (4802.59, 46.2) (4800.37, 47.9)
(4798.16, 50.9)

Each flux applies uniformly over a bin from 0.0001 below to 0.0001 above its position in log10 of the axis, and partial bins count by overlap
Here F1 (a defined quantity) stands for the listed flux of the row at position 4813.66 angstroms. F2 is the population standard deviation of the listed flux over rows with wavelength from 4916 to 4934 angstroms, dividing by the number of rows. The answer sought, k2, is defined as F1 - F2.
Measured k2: 44.0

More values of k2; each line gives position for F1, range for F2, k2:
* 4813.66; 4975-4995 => 43.5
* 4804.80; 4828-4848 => 44.3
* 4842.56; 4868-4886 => 41.7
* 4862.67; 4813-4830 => 34.2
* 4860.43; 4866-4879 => 33.1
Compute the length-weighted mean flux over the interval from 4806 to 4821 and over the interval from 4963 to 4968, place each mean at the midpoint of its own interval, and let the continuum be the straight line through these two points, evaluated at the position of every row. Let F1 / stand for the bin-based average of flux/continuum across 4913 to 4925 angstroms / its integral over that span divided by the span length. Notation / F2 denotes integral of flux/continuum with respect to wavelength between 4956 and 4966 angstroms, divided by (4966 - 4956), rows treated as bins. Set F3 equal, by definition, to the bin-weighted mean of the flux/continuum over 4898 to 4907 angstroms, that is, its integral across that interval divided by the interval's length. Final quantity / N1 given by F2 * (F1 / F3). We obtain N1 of 0.81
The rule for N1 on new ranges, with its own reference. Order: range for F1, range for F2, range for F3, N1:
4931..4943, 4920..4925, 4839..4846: 0.79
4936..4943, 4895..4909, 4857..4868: 1.14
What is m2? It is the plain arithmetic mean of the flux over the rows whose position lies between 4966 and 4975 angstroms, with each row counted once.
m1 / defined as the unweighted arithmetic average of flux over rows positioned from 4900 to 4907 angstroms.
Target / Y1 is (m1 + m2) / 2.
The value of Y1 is 48.2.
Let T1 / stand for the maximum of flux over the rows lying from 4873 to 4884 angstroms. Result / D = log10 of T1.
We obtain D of 1.66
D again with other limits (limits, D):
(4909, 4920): 1.65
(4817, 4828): 1.69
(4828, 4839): 1.66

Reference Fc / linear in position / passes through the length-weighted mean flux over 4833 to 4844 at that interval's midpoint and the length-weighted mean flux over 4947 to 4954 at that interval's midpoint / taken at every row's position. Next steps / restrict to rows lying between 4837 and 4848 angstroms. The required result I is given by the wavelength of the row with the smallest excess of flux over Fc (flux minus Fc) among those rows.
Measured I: 4844.79 angstroms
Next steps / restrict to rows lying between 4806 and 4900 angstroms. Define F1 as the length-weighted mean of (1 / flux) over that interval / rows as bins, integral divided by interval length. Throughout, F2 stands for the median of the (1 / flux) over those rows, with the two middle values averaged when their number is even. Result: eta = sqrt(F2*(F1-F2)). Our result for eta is 0.0035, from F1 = 0.0233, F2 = 0.0228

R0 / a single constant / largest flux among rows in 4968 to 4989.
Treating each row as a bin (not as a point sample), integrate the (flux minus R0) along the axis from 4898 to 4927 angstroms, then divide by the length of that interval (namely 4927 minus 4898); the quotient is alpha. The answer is -11.0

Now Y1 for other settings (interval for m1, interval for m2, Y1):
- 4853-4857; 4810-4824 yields 44.3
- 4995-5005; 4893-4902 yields 42.8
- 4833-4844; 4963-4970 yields 48.1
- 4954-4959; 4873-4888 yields 44.2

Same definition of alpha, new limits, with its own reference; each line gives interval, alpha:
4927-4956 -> -9.2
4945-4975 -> -7.3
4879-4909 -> -10.9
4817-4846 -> -8.7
